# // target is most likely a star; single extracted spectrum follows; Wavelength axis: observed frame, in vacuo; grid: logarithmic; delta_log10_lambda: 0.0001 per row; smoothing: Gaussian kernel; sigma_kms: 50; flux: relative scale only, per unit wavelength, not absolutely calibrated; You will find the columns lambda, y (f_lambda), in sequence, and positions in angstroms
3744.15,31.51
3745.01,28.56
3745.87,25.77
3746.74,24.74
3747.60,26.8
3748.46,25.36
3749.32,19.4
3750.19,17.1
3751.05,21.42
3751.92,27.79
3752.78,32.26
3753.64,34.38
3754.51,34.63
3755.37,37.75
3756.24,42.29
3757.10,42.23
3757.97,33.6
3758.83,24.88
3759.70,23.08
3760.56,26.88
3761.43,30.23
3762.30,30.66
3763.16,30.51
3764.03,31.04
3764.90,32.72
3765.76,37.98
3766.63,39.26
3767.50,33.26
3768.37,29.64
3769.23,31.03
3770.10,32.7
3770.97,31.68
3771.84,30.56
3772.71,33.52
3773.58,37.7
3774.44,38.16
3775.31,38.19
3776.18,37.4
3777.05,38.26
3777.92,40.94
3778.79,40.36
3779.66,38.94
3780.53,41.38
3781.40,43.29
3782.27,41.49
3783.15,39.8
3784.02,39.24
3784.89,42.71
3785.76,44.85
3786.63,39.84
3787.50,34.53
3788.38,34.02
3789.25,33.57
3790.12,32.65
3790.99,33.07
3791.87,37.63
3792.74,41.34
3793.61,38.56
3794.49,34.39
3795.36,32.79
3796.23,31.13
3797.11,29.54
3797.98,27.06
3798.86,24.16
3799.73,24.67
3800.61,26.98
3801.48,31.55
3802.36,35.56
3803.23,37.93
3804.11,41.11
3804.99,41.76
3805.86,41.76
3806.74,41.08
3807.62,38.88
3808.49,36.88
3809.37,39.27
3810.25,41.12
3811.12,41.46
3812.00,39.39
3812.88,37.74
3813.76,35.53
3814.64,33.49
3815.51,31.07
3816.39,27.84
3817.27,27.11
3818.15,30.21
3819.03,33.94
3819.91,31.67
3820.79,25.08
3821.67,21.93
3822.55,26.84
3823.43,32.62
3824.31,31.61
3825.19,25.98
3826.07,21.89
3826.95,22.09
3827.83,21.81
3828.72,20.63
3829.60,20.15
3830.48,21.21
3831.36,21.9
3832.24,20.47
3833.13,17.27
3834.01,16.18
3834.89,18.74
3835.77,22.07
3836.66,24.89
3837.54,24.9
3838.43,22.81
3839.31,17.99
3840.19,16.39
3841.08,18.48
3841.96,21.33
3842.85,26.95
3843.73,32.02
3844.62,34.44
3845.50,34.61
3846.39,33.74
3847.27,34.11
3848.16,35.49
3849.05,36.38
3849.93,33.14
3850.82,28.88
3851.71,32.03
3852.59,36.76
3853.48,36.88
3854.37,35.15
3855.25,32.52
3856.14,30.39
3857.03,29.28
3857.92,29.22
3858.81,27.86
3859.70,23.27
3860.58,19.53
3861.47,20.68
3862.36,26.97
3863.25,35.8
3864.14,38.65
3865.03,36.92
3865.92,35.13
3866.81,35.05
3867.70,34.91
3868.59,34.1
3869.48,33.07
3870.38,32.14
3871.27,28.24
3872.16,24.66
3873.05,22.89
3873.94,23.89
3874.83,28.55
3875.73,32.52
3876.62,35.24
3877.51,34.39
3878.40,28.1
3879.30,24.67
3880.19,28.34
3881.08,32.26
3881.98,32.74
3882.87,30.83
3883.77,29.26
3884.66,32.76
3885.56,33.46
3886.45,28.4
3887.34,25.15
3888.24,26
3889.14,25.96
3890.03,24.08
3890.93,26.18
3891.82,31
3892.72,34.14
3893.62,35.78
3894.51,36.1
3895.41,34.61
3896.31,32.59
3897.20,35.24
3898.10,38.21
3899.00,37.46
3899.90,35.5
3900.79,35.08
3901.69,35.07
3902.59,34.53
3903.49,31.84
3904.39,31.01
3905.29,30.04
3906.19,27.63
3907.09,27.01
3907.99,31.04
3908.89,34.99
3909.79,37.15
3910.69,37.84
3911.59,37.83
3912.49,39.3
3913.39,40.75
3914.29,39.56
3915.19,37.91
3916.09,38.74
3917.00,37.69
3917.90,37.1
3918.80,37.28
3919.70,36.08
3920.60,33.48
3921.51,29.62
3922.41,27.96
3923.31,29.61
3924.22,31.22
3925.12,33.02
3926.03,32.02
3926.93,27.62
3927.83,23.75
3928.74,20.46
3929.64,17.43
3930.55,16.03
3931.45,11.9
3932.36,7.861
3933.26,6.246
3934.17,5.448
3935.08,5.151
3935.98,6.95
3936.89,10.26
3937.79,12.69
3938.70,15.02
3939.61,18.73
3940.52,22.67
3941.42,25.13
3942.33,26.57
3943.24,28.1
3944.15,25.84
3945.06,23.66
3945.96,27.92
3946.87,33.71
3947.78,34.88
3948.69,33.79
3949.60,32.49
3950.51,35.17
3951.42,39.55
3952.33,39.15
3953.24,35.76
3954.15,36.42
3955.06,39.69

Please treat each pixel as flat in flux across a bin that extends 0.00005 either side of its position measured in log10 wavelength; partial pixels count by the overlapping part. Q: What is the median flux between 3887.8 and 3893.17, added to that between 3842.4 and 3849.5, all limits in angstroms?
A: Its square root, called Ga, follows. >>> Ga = 7.8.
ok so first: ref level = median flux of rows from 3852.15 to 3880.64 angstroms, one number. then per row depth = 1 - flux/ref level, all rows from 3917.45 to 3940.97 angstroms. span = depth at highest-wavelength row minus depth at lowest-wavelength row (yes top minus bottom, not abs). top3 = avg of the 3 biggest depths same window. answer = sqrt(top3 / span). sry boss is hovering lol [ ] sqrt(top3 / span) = 1.3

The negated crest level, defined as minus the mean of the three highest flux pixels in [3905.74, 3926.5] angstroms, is -40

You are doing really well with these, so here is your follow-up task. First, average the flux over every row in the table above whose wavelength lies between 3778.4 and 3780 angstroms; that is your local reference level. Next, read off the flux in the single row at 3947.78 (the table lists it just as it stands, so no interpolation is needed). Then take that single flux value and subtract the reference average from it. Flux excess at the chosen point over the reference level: -4.8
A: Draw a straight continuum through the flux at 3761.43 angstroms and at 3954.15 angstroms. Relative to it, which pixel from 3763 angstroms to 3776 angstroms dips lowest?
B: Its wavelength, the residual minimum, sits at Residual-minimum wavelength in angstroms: 3768.37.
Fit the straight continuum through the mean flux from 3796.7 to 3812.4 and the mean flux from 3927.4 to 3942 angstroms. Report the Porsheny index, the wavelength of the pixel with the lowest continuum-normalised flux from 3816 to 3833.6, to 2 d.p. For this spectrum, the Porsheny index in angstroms 3833.13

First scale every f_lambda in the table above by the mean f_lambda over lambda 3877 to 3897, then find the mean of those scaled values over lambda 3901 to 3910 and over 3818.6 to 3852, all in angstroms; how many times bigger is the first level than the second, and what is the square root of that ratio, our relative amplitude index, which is 1.11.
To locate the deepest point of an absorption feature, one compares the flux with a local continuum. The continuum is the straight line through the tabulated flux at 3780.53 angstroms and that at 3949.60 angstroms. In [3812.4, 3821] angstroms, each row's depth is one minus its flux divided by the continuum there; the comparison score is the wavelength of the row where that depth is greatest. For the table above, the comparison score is 3820.79 angstroms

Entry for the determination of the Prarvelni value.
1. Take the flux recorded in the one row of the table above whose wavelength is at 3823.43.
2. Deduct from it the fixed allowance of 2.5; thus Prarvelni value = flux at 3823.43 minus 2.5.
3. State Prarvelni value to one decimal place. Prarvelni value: 30.1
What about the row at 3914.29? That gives 37.1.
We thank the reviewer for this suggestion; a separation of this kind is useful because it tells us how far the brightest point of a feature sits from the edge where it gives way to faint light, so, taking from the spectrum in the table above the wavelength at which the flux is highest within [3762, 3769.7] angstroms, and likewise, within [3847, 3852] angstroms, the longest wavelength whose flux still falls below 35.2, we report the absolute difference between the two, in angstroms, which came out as 85.1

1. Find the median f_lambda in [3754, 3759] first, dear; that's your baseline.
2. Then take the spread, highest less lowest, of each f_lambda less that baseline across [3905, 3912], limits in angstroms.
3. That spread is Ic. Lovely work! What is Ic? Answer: 11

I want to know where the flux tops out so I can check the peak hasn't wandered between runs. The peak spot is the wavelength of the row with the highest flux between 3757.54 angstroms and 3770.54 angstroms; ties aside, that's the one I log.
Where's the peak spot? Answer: 3766.63 angstroms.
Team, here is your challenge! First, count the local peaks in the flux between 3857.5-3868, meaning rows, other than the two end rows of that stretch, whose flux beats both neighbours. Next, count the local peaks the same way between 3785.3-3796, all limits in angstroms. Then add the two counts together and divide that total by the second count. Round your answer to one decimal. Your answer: 2.0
